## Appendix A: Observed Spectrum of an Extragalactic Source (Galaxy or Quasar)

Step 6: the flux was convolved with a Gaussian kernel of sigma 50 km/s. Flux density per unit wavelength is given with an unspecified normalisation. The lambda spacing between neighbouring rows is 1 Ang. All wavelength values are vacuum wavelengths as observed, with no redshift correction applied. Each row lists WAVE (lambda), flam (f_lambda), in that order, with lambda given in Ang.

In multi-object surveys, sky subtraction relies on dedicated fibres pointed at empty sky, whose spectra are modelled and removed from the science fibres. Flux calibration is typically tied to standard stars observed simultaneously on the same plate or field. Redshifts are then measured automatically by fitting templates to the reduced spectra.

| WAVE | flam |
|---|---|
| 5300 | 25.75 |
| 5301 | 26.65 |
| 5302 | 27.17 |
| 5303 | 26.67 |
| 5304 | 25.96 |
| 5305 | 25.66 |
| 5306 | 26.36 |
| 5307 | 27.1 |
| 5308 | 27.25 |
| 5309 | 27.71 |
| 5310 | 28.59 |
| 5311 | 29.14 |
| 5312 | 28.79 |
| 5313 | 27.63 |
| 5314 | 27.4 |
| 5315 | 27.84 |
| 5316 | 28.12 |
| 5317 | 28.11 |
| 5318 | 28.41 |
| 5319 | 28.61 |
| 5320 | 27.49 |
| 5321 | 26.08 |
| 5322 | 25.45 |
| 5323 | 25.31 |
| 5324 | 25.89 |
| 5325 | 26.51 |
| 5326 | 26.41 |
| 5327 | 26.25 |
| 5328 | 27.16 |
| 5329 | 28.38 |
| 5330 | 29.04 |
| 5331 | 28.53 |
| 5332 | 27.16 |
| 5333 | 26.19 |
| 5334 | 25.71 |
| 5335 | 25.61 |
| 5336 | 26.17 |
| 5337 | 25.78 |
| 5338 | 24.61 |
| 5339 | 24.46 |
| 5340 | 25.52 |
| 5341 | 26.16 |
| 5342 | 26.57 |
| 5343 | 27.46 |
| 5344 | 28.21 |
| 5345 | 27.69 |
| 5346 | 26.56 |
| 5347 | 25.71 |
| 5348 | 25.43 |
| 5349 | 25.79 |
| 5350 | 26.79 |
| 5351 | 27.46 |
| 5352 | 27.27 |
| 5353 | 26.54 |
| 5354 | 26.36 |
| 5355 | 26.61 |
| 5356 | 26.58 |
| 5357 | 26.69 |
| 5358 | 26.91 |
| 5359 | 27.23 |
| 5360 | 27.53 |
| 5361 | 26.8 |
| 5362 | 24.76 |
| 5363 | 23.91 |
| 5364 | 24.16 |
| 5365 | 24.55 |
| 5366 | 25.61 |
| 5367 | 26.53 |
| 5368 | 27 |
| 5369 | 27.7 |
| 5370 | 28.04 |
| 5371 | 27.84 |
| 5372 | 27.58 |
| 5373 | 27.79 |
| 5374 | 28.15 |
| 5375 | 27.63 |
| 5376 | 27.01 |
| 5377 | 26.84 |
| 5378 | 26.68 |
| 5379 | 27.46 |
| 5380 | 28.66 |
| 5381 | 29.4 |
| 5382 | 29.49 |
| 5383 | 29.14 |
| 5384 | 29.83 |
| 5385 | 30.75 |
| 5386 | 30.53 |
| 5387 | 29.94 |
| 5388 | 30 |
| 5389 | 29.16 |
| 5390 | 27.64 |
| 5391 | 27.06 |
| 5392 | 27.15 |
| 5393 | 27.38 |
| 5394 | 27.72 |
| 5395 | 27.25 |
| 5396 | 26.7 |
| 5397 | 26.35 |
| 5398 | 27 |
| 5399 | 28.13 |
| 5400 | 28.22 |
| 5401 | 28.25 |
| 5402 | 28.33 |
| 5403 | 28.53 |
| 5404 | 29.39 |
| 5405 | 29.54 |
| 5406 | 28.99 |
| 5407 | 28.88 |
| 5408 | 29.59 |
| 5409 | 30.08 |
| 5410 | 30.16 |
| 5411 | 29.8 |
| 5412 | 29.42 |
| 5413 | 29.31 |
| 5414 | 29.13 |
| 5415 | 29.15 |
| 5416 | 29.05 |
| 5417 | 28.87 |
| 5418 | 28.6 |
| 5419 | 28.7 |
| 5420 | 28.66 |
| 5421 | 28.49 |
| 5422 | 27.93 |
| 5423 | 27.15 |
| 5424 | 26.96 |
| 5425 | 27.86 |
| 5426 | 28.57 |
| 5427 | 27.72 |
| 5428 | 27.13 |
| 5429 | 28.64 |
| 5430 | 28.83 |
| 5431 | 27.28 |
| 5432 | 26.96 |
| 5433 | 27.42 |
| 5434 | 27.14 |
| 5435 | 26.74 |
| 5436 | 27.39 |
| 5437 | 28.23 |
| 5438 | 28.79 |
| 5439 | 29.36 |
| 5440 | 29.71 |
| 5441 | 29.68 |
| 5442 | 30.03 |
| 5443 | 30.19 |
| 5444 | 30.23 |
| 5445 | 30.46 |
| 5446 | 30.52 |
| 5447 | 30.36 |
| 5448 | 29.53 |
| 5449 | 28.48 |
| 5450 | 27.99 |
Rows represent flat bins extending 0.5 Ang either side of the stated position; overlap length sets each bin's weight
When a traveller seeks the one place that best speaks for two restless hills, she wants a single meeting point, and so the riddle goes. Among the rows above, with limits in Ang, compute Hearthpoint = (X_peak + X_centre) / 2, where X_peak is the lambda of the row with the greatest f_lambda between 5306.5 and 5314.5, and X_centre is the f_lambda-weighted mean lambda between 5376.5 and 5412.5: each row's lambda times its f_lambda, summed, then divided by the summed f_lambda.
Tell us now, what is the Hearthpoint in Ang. 5352.8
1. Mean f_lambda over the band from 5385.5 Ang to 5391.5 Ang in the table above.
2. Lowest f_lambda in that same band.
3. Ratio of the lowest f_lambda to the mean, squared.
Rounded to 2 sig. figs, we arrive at 0.87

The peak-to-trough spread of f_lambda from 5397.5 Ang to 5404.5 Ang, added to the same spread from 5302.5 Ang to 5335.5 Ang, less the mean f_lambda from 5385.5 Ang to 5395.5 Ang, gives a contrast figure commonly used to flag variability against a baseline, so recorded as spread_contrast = -22.2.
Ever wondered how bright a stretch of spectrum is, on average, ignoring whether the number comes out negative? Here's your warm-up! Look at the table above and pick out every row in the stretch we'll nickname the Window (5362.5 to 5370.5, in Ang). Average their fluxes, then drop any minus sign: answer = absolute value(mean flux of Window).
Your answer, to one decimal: 25.9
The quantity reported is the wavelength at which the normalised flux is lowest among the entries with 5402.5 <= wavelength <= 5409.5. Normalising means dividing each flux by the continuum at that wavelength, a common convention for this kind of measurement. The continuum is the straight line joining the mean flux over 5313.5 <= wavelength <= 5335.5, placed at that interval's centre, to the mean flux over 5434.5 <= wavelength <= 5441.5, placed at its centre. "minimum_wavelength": 5403 Ang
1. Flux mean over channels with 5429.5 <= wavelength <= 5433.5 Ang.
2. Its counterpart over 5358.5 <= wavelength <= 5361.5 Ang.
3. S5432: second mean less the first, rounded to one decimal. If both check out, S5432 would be -0.4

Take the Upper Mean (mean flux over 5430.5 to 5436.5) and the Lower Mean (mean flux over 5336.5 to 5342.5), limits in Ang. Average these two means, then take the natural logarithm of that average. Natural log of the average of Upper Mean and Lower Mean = 3.27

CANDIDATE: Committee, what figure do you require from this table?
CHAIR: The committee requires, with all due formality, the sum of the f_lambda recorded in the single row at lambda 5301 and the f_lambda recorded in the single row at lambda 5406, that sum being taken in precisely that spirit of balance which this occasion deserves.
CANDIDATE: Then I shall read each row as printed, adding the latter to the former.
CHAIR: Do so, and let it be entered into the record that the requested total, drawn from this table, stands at 56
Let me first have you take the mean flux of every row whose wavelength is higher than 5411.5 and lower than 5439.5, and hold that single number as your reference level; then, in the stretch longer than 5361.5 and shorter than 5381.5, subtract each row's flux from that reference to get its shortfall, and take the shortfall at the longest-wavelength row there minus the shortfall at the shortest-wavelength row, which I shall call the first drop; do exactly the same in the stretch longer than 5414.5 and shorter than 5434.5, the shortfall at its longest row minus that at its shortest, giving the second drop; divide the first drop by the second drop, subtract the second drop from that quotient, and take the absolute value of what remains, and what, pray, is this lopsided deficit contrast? 4.3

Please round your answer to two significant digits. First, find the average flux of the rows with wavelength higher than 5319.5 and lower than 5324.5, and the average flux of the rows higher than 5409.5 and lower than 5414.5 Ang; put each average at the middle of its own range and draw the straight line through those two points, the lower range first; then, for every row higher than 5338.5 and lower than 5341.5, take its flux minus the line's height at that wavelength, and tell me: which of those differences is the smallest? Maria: -2.2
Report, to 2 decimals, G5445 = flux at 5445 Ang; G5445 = 30.46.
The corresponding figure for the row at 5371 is 27.84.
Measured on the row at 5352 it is 27.27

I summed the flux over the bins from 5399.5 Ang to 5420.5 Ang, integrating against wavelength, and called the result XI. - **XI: 611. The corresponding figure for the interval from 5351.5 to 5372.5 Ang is 556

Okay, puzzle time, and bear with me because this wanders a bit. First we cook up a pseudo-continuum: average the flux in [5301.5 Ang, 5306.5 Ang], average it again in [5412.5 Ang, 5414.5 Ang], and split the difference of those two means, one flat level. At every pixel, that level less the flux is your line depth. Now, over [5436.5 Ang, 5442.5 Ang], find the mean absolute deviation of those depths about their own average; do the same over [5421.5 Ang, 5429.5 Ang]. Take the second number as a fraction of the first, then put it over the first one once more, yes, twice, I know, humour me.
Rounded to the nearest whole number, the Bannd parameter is 2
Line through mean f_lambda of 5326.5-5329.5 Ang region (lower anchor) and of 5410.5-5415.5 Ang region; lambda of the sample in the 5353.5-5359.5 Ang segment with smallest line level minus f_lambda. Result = 5359 Ang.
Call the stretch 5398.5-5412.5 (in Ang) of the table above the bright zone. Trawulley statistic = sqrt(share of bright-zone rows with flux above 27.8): 1.00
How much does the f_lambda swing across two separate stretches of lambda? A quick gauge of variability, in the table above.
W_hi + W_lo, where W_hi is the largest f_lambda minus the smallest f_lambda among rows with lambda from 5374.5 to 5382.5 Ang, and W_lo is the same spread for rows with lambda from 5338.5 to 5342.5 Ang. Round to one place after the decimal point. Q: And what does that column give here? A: 4.9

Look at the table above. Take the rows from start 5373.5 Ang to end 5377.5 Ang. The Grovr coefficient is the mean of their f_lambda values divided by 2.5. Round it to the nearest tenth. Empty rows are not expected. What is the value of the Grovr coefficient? 11.0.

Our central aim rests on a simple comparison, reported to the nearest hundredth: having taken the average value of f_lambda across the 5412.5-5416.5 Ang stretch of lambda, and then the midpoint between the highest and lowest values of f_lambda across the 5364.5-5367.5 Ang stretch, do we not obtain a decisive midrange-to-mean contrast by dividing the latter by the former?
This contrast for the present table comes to 0.88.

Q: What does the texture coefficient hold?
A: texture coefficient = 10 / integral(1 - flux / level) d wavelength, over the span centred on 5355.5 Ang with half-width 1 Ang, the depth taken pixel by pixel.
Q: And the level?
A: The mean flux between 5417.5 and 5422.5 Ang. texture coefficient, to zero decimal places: 76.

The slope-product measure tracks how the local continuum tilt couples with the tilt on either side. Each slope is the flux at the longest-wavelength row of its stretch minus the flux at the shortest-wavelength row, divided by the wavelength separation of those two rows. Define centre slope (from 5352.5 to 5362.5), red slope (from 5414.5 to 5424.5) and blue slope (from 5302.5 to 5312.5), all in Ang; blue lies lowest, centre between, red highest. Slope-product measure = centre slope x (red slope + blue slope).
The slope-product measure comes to 0.002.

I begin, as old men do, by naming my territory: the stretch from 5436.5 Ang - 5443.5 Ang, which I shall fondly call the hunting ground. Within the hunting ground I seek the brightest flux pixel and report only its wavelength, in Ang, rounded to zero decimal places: 5443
